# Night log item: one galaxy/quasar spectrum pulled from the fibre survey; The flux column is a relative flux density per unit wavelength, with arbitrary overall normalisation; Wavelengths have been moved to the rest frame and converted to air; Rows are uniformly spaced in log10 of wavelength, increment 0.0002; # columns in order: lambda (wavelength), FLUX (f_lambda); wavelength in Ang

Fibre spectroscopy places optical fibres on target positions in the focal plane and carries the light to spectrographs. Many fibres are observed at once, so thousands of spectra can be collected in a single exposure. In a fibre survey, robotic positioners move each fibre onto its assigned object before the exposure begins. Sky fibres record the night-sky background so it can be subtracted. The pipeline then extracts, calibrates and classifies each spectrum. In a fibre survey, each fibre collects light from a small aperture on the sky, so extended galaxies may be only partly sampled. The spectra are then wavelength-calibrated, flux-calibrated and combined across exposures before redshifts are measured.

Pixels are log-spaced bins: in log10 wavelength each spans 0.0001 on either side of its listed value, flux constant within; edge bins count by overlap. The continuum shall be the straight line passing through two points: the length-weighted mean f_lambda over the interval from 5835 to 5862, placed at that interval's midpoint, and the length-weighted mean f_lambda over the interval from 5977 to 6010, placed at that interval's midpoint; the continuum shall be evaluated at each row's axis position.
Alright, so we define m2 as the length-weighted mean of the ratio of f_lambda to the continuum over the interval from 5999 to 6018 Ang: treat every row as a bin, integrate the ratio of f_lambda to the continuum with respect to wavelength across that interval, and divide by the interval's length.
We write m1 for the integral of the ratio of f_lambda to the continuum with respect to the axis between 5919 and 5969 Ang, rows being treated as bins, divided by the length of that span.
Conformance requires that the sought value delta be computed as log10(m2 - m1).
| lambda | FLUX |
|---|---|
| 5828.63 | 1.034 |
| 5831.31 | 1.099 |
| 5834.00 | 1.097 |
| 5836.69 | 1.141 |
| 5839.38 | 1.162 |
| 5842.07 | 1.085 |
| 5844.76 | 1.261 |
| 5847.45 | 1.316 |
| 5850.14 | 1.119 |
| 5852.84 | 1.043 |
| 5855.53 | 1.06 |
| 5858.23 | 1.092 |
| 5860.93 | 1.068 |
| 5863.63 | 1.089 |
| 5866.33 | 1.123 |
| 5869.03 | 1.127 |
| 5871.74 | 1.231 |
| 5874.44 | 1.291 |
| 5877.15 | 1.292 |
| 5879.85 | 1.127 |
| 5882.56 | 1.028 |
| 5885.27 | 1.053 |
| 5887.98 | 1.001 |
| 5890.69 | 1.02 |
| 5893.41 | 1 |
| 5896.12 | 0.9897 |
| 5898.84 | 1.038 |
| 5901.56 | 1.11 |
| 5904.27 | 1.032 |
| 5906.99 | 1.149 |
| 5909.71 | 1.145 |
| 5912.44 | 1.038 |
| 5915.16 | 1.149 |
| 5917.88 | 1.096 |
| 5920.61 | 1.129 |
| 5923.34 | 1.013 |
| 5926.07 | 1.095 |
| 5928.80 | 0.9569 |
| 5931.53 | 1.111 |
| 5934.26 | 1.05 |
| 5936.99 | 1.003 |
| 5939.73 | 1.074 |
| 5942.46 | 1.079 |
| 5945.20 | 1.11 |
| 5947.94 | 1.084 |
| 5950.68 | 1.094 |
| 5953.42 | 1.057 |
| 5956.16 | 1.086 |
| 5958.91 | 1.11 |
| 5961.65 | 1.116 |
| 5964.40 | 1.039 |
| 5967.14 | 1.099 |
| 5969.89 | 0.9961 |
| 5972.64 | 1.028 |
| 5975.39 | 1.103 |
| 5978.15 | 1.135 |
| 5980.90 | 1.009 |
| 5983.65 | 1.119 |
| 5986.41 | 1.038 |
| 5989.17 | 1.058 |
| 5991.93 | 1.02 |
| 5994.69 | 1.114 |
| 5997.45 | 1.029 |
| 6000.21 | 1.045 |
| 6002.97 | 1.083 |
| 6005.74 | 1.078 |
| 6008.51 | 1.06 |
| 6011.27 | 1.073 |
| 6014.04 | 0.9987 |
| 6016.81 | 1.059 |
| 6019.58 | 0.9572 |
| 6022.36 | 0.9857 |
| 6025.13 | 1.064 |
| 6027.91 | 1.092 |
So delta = -1.8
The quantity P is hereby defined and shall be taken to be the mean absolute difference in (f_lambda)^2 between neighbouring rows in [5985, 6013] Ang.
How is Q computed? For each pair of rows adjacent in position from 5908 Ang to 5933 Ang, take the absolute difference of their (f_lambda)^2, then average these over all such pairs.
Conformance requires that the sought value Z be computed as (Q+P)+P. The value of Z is 0.37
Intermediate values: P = 0.077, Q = 0.212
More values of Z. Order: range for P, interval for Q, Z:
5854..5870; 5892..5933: 0.27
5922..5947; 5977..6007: 0.44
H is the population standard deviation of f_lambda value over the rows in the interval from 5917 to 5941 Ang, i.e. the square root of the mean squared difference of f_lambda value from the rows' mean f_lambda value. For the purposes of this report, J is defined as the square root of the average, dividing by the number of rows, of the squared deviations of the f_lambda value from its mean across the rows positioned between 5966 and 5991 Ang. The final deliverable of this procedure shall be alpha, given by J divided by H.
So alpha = 0.9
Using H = 0.054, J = 0.048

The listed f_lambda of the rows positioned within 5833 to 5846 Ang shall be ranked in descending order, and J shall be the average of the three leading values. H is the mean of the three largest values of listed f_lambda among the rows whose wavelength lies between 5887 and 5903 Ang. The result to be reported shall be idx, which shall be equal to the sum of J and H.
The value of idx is 2.24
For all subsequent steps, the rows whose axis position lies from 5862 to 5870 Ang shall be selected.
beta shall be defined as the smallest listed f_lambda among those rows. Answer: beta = 1.089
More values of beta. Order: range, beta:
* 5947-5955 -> 1.057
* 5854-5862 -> 1.06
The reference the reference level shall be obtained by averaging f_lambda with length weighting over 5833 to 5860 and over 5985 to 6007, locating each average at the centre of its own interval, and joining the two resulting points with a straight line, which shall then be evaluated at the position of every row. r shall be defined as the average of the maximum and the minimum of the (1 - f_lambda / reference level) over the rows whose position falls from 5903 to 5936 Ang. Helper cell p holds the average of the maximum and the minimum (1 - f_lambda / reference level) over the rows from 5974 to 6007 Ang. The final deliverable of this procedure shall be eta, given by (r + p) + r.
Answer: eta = 0.08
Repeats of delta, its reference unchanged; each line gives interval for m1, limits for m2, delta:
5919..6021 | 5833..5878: -1.5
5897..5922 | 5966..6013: -2.3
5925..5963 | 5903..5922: -1.8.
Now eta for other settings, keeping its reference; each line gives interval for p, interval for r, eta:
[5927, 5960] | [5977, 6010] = 0.04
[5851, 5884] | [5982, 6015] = -0.04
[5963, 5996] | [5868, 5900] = -0.04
